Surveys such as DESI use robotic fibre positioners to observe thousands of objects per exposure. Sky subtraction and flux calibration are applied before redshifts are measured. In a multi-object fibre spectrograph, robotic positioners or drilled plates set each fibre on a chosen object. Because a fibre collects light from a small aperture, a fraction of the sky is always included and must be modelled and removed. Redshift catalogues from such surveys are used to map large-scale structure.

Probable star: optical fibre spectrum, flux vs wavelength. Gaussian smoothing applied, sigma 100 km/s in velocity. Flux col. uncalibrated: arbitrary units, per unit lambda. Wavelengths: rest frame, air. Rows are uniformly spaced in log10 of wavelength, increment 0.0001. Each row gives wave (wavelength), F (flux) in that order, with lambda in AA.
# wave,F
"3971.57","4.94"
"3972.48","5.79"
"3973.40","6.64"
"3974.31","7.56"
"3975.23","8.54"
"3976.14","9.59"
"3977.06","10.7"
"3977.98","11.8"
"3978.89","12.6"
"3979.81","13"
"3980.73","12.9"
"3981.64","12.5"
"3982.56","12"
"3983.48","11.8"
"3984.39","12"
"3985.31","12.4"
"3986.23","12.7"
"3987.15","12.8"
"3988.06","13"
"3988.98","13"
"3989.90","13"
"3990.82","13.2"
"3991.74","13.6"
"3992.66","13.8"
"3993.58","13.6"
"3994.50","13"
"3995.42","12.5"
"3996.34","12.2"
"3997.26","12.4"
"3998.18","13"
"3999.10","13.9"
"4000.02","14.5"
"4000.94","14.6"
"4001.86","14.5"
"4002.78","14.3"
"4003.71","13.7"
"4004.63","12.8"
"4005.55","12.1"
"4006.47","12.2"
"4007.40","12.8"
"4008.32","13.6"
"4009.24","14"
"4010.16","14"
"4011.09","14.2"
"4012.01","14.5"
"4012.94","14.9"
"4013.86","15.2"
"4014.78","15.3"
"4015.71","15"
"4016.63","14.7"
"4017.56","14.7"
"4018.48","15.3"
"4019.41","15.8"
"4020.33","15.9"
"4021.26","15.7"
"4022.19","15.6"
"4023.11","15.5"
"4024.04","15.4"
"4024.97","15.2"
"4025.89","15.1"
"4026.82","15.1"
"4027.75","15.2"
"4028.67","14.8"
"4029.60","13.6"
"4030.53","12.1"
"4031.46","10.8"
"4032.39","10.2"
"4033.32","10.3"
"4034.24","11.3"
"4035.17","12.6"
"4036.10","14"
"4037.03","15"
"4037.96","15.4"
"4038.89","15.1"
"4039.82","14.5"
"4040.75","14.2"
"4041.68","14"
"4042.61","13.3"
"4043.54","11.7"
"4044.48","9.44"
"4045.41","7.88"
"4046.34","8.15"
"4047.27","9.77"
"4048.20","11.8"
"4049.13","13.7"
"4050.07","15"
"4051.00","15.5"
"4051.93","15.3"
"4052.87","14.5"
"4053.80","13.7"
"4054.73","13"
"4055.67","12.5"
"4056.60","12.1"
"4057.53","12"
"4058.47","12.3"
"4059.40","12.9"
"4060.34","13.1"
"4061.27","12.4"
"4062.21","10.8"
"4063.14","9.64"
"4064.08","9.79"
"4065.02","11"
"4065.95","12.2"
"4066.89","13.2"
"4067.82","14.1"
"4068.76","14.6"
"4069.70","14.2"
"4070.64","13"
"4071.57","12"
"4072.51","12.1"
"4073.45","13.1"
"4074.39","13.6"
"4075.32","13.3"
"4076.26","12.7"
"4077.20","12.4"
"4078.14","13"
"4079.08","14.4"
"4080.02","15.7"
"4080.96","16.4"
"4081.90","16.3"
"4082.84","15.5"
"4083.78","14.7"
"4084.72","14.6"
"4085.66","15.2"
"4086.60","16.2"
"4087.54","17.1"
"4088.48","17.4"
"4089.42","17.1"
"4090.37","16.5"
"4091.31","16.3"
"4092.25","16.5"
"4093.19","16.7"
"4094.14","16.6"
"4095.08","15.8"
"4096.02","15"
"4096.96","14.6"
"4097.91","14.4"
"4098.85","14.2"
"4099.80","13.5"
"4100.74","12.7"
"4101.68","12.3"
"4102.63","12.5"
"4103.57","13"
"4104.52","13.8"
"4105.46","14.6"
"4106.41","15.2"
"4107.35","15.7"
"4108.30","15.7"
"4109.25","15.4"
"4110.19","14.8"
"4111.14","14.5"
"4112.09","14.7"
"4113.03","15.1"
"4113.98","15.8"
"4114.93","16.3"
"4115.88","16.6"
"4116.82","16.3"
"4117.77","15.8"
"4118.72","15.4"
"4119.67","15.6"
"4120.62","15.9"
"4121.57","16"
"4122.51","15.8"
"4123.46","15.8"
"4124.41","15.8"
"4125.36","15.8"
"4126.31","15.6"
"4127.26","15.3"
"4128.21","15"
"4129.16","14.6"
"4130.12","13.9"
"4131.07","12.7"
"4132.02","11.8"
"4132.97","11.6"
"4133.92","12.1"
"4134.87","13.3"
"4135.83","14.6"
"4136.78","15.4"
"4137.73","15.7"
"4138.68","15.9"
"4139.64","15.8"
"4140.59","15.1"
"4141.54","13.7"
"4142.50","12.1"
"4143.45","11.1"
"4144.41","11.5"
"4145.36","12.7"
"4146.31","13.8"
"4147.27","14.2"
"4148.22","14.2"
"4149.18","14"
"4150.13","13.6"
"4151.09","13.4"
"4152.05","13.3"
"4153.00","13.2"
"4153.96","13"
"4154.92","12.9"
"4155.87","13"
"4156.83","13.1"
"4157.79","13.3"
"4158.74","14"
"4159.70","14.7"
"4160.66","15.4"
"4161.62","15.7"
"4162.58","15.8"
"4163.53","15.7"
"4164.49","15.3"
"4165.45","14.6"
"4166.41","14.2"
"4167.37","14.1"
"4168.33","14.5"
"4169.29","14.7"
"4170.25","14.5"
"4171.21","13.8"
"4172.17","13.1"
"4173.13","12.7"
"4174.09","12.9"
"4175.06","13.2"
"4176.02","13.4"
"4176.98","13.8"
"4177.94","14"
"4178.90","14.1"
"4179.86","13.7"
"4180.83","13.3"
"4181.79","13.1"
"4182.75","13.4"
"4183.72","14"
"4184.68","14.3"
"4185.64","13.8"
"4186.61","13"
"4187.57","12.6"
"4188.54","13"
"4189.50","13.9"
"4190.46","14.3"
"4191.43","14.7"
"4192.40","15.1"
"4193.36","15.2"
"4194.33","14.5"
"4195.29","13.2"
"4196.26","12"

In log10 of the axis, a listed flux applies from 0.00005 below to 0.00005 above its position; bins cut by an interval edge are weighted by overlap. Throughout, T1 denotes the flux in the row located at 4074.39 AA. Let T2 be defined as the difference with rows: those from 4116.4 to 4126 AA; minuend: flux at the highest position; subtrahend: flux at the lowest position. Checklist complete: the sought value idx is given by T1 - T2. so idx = 14.1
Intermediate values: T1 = 13.6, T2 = -0.5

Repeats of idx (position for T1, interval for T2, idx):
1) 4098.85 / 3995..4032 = 15.9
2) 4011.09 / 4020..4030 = 16.5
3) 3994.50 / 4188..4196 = 12.8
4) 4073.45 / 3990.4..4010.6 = 12.3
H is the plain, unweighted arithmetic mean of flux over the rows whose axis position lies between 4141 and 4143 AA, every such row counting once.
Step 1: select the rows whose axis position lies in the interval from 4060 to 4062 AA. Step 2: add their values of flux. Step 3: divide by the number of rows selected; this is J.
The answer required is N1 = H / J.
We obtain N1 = 1.01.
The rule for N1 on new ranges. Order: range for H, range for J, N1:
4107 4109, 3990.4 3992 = 1.17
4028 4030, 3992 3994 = 1.04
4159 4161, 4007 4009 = 1.14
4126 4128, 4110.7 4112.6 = 1.06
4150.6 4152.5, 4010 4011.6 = 0.95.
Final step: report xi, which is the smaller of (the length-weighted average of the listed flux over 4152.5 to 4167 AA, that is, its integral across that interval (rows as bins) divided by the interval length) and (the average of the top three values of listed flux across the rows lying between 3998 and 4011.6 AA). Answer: 14.3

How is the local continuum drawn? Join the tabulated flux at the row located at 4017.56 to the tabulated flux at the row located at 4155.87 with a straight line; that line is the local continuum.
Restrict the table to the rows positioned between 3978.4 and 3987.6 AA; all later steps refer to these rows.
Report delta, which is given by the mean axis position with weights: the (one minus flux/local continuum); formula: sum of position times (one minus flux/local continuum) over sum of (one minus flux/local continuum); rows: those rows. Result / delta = 3983.1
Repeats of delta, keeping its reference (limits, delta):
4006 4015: 4007.1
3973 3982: 3976.3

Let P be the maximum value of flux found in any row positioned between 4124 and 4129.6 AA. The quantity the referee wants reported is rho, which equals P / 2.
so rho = 7.9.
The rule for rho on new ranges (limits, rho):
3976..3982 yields 6.5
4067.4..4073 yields 7.3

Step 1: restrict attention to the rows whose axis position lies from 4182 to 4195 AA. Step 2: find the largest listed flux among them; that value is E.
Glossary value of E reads 15.2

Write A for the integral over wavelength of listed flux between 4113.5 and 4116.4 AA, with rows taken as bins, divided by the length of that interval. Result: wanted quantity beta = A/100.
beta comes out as 0.162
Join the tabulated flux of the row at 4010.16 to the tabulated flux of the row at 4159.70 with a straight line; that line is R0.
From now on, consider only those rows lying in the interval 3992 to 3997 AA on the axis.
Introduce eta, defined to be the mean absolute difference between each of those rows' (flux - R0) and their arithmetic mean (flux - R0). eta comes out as 0.55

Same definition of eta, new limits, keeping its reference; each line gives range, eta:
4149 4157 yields 0.27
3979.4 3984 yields 0.44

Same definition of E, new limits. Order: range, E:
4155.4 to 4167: 15.8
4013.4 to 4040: 15.9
